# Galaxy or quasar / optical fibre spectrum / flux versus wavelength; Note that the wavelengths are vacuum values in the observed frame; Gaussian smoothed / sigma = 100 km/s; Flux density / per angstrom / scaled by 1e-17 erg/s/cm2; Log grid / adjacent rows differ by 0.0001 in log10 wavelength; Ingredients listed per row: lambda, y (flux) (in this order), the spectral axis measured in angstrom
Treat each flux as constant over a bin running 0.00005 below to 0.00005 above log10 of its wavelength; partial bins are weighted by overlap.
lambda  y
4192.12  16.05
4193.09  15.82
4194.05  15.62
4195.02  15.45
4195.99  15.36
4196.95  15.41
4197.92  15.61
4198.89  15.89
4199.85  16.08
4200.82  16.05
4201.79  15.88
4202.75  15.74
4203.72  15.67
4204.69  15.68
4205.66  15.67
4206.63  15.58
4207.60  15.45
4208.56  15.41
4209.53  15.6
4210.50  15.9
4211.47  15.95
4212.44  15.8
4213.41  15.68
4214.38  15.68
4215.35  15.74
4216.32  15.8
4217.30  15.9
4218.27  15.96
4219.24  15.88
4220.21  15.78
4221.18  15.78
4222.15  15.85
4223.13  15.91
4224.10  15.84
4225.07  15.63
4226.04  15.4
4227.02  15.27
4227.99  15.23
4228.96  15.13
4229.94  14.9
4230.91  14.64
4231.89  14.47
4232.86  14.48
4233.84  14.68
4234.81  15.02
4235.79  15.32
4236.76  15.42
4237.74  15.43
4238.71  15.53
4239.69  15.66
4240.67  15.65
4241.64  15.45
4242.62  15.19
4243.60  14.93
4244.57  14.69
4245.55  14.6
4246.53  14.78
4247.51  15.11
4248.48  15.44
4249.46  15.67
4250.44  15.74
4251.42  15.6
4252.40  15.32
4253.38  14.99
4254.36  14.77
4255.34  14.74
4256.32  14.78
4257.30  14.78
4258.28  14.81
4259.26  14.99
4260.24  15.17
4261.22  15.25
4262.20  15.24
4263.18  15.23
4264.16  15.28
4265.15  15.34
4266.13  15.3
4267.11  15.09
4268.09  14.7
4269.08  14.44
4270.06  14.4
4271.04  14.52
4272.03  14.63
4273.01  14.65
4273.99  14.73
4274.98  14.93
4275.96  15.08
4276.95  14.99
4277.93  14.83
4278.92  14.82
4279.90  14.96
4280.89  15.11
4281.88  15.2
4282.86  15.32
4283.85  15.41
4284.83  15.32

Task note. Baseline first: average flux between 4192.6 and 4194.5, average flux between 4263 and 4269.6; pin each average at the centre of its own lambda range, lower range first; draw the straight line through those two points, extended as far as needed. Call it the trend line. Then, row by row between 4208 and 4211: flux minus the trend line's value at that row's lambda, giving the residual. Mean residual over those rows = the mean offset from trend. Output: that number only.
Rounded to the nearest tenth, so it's 0.1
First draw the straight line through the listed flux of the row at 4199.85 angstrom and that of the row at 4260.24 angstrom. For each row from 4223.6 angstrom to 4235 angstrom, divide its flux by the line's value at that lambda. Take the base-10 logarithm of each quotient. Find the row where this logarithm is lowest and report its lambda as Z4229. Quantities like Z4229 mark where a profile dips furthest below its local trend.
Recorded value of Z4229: 4231.89 angstrom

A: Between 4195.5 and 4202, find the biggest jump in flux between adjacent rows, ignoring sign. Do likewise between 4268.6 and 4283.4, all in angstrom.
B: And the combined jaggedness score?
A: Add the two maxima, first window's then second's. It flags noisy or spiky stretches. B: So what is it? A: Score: 0.48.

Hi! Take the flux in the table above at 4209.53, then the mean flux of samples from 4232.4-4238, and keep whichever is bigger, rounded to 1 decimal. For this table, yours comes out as 15.6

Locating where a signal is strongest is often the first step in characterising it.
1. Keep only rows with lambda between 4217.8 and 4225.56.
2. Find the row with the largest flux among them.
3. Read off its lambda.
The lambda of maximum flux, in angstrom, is 4218.27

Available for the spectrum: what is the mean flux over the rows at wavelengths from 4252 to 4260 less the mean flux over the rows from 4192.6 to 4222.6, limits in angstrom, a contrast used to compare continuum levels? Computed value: -0.83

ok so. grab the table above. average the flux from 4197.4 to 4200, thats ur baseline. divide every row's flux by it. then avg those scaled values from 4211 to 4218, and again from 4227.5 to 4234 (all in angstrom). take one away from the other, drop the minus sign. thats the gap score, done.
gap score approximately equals 0.063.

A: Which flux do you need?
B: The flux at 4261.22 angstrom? 15.25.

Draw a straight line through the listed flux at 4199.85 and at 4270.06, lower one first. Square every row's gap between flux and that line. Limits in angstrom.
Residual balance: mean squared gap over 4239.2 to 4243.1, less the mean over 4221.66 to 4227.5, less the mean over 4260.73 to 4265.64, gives -0.38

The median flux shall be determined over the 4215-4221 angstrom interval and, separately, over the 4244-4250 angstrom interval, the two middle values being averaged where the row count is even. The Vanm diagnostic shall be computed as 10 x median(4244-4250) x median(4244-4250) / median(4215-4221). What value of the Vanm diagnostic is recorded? 141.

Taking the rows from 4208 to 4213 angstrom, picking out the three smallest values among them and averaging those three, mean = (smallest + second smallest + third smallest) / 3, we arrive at 15.6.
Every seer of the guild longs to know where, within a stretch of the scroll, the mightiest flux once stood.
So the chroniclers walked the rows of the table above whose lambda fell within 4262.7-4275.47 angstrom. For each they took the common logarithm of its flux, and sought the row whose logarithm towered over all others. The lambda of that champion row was 4265.15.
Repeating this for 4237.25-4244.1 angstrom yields 4239.69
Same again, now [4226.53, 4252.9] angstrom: 4250.44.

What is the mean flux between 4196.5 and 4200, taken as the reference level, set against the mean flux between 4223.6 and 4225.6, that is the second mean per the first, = 1.00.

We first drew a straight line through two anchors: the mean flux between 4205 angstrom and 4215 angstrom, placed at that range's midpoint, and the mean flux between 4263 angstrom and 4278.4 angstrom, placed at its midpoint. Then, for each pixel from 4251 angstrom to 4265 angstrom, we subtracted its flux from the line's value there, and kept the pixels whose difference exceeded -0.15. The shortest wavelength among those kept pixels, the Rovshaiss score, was 4253.38 angstrom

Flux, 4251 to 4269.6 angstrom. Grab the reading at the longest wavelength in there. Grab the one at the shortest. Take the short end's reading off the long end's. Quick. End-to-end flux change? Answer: -1.2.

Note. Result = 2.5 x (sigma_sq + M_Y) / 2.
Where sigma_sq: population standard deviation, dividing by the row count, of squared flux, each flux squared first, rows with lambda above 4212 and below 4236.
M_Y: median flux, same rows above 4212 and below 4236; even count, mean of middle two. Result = 38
